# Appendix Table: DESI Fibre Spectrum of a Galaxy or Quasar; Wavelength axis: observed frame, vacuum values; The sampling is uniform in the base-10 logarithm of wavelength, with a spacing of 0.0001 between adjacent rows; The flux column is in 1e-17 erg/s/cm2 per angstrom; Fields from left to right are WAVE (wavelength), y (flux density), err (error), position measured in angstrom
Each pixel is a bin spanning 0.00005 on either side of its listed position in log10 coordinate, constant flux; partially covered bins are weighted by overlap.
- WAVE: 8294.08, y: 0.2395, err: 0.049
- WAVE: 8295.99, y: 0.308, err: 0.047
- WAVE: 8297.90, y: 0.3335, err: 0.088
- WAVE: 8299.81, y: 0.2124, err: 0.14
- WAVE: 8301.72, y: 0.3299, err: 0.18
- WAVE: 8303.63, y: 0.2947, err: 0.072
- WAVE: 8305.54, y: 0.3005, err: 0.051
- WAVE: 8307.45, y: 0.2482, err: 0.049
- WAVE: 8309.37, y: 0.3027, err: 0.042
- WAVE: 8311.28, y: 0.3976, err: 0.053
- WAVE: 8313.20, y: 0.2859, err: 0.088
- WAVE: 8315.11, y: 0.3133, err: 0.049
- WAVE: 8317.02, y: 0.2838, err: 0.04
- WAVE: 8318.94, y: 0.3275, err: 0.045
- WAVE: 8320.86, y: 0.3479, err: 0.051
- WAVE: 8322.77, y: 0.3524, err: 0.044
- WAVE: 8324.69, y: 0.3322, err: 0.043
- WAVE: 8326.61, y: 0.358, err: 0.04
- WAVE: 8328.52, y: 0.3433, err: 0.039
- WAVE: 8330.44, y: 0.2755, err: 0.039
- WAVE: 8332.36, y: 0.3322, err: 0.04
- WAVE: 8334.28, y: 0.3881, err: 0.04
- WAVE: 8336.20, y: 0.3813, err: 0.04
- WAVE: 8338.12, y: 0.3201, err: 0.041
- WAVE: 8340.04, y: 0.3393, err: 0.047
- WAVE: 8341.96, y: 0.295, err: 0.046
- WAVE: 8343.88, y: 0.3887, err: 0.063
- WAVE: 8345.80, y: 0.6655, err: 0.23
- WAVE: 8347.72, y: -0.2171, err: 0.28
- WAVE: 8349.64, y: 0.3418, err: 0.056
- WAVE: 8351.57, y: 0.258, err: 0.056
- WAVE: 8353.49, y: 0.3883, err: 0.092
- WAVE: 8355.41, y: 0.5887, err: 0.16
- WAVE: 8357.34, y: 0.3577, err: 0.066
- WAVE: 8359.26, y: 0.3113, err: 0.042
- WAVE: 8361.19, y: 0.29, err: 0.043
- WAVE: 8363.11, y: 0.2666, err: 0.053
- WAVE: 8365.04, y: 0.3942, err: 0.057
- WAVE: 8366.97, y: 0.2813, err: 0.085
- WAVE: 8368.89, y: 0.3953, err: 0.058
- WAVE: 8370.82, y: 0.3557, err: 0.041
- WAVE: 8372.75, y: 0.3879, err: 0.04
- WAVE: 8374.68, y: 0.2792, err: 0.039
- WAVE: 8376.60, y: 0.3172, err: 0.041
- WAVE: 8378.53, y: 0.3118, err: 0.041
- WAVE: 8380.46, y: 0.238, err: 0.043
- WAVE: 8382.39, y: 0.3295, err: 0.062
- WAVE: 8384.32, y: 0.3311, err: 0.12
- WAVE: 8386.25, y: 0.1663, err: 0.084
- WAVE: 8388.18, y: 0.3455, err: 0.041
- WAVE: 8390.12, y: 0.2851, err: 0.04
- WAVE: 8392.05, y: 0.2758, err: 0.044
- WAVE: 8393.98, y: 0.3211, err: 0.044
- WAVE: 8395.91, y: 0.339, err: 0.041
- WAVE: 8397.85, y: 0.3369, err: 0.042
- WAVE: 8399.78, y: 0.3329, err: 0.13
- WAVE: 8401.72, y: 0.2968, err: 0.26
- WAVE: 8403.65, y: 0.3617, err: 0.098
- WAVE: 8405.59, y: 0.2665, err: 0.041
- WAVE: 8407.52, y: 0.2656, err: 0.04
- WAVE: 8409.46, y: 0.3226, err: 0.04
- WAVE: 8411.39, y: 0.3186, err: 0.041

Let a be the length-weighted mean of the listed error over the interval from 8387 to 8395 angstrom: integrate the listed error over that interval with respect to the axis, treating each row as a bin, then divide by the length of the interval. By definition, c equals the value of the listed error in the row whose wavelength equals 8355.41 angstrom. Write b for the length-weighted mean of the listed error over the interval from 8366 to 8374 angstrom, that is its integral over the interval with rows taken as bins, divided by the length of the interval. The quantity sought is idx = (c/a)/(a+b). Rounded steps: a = 0.043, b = 0.055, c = 0.160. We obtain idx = 37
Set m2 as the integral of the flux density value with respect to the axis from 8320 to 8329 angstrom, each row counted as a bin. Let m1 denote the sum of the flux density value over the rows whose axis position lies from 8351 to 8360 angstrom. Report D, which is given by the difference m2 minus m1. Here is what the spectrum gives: 1.2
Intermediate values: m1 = 1.90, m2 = 3.12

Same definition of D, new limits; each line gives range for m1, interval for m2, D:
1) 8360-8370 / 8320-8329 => 1.5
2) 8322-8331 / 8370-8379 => 1.3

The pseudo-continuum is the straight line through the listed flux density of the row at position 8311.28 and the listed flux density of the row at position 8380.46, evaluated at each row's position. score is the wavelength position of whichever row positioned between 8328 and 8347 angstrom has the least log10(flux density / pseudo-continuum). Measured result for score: 8330.44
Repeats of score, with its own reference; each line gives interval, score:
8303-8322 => 8307.45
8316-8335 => 8317.02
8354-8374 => 8363.11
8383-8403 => 8386.25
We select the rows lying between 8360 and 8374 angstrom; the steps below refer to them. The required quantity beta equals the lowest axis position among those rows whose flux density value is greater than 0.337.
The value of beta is 8365.04 angstrom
